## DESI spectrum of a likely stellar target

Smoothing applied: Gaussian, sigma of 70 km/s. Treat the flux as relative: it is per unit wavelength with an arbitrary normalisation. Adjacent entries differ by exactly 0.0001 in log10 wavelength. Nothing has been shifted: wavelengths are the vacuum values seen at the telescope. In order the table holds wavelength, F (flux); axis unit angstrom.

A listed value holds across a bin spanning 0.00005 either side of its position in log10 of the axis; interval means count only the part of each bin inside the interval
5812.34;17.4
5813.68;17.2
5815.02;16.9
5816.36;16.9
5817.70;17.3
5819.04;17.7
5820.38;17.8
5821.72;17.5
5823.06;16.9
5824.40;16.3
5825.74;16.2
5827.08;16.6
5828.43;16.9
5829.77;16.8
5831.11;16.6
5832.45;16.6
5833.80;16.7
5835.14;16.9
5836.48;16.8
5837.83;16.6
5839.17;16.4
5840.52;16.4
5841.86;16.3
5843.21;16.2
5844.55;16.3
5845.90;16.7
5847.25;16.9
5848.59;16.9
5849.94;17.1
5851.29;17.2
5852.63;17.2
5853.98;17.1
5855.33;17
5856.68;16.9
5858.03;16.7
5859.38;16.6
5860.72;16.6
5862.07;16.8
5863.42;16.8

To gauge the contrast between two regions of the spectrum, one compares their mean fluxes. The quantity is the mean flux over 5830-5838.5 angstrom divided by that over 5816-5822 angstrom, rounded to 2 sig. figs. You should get 0.96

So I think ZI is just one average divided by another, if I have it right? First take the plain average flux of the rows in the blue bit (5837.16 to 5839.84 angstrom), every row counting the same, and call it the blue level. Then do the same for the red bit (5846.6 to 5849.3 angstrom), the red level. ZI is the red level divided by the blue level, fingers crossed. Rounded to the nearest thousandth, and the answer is 1.024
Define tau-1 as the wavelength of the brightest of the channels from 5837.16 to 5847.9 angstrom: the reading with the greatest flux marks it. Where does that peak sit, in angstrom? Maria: 5847.25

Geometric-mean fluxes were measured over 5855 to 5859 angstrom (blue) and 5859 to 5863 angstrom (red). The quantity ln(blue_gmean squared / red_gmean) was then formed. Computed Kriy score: 2.84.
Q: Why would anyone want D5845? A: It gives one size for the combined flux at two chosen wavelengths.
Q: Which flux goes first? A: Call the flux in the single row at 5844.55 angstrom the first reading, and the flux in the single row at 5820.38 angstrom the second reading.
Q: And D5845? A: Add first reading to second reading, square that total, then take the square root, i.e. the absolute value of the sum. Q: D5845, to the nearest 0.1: 34.1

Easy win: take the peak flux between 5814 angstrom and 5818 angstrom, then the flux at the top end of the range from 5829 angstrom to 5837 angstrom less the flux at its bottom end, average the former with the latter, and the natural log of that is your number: 2.16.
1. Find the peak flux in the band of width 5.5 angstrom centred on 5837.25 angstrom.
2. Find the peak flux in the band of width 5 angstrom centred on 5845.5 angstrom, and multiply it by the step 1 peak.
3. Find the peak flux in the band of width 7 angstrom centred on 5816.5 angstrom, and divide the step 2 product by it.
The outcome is 16.1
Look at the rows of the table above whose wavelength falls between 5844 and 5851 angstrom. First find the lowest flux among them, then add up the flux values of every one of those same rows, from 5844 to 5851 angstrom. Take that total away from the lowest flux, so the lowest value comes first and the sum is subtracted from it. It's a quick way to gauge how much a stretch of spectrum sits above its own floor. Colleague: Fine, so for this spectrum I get -67.6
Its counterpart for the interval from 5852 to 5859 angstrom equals -68.2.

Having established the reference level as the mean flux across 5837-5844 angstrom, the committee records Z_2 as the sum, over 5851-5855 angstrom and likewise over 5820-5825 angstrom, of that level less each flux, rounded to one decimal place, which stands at -5.3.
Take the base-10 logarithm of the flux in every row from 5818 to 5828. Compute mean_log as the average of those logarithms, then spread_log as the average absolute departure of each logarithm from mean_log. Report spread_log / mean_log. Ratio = 0.012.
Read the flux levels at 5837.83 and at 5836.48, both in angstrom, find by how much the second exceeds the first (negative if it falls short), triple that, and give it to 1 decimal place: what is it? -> 0.6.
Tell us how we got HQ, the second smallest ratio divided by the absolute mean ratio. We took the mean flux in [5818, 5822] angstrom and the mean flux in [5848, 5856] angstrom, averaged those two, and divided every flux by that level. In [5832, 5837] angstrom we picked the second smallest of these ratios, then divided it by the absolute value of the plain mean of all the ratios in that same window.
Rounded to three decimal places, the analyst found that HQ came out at 0.997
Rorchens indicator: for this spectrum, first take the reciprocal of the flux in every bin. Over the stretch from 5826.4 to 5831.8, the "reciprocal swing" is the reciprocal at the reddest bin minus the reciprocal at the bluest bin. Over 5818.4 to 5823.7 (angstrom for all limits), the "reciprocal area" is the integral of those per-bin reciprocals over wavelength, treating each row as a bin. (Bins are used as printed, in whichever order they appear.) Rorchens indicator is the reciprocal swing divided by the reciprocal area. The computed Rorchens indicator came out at 0.000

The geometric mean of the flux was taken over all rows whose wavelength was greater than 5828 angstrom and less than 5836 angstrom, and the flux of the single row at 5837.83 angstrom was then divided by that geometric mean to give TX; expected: 0.99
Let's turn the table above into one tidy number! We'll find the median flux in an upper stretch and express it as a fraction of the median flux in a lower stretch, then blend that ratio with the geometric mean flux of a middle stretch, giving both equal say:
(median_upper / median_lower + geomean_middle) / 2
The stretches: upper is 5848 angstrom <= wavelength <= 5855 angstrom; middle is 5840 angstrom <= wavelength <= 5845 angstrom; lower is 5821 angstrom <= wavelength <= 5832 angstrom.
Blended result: 8.66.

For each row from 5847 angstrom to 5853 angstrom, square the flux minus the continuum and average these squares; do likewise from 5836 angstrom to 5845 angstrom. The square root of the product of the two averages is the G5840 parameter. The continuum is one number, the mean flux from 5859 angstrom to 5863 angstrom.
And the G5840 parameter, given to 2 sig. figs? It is 0.13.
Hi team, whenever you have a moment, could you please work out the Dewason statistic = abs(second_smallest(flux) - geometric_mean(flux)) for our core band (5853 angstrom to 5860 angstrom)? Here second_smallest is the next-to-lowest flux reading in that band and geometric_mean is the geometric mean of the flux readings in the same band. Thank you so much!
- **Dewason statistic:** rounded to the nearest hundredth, 0.16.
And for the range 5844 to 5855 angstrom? 0.22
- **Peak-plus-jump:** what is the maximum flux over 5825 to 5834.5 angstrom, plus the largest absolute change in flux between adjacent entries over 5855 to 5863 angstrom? 17.1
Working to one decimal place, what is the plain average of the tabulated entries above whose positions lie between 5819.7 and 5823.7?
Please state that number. 17.4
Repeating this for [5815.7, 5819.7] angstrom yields 17.3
